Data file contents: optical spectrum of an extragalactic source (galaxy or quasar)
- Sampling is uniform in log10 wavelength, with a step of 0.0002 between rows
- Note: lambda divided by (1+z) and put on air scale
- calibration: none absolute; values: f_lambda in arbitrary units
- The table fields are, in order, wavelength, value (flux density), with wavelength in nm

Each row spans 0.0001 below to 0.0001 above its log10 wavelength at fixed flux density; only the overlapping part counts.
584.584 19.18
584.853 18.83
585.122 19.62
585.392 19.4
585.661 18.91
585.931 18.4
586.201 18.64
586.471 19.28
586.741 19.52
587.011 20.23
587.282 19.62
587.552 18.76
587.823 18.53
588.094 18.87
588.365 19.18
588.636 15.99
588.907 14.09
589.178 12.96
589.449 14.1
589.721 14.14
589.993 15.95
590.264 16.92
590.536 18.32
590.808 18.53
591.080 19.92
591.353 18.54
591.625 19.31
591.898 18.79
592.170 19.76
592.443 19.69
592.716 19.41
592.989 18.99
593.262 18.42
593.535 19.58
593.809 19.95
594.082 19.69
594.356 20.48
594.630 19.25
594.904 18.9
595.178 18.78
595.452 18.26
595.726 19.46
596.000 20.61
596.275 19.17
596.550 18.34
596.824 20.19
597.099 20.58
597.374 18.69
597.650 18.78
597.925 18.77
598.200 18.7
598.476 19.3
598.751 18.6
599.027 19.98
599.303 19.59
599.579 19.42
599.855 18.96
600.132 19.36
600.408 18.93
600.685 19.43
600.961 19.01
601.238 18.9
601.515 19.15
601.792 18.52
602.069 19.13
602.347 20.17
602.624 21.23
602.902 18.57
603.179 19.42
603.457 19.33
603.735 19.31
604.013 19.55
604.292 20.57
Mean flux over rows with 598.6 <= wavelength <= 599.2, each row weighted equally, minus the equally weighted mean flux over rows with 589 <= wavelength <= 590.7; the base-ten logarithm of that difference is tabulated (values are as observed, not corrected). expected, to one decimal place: 0.6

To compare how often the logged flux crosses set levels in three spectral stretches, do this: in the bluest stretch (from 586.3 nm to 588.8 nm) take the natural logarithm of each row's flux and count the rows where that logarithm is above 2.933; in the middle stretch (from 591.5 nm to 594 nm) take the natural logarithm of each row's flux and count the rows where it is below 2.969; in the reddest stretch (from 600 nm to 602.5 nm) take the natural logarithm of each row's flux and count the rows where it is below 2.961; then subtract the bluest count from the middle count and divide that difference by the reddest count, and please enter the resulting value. -0.2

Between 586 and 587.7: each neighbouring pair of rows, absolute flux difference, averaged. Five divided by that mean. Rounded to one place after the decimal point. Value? 8.2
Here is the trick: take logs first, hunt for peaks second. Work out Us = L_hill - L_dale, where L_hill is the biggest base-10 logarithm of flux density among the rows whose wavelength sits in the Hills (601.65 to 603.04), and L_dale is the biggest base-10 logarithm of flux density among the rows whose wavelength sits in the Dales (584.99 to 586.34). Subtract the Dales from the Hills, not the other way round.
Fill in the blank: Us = 0.03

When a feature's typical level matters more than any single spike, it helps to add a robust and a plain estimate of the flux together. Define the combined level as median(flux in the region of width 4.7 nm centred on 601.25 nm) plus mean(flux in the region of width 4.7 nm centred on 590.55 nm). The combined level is 36.7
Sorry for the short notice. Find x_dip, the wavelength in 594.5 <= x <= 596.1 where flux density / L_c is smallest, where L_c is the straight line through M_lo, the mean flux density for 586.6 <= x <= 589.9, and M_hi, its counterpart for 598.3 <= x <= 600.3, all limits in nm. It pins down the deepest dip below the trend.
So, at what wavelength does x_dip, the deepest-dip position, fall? 595.452 nm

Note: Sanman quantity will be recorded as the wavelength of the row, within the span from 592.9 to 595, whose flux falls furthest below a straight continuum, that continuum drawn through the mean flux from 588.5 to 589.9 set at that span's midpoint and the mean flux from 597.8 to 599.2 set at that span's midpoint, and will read 594.904 nm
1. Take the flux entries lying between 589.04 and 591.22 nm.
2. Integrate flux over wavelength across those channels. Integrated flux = 36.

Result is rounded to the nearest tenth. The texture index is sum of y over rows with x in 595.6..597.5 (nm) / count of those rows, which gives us 19.6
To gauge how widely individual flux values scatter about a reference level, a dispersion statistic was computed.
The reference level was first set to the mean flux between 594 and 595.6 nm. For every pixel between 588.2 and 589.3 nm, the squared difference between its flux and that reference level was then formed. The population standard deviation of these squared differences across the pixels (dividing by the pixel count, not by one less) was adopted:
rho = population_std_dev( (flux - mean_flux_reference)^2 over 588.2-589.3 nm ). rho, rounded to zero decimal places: 15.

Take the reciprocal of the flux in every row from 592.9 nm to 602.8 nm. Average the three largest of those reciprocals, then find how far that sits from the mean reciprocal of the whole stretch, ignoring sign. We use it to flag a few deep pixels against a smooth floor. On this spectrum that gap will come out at 0.0027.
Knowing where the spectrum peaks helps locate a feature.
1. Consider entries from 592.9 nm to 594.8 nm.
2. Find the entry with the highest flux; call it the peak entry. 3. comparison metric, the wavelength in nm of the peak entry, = 594.356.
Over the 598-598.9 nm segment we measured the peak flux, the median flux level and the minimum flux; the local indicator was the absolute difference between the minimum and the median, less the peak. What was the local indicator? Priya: -19.2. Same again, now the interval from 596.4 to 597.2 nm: -18.7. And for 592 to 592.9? -19.5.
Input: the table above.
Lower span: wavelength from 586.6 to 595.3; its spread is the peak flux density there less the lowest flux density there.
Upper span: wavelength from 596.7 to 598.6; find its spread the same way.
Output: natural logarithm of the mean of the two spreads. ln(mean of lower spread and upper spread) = 1.5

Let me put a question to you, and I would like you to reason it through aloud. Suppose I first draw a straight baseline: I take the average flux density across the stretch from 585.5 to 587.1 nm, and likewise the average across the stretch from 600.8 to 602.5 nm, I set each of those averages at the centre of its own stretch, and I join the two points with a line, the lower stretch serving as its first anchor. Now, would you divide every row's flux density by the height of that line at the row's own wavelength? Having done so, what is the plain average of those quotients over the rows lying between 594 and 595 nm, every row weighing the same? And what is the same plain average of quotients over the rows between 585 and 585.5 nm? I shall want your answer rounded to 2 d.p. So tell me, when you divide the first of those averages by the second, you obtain 1.00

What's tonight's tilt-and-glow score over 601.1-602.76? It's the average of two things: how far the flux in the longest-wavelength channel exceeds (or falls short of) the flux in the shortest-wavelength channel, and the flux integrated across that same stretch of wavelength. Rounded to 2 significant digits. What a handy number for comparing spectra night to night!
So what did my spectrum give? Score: 17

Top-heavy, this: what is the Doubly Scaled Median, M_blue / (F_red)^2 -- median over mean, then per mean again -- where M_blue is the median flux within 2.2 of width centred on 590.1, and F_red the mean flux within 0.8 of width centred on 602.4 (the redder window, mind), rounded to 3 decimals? 0.040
